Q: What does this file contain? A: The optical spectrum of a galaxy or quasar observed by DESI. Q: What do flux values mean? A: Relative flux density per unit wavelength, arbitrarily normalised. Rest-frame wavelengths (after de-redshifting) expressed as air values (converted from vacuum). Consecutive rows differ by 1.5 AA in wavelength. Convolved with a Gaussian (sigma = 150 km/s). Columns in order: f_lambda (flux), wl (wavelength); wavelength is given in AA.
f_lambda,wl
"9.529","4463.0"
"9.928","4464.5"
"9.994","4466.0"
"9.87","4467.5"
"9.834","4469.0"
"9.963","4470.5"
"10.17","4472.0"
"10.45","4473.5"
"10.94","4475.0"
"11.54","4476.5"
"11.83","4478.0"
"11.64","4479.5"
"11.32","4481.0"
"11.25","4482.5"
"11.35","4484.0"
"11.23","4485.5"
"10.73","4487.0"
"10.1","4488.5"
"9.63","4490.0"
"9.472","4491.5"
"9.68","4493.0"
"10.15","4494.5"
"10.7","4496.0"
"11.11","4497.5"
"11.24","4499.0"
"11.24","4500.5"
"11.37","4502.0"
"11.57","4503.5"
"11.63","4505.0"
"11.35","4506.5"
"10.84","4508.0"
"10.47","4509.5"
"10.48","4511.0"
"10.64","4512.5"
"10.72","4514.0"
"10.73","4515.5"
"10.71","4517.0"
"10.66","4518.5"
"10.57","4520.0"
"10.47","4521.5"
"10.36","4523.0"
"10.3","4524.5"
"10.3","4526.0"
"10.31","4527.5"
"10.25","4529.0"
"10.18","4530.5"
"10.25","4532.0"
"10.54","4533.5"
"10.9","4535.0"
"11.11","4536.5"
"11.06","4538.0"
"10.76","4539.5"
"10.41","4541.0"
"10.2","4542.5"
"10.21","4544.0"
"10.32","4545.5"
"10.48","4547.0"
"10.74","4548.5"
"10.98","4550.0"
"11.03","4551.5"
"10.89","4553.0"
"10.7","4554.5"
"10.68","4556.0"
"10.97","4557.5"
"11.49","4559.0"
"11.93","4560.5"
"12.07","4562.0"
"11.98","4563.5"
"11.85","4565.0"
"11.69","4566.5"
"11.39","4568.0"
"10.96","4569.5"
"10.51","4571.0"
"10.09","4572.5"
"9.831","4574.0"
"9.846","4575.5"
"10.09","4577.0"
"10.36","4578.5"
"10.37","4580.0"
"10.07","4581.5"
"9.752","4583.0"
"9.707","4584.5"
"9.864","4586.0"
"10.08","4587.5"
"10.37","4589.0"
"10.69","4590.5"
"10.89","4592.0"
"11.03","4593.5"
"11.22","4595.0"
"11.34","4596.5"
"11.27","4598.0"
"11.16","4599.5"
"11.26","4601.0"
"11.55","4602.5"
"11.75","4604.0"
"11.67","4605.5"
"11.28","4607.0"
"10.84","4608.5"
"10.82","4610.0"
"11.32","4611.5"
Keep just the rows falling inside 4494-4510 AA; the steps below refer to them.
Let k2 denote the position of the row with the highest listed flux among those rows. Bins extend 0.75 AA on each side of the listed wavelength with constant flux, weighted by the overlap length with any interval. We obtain 4505.0 AA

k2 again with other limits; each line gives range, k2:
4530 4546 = 4536.5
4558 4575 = 4562.0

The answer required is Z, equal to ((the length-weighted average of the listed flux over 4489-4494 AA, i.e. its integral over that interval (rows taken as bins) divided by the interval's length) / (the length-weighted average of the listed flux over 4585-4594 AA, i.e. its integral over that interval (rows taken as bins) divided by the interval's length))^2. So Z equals 0.85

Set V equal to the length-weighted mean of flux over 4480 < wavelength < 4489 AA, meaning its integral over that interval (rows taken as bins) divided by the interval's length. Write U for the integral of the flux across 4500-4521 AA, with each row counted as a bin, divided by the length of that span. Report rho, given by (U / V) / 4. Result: 0.247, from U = 10.9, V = 11.0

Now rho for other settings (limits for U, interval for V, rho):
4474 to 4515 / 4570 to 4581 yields 0.268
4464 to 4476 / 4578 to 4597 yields 0.244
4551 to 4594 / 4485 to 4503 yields 0.254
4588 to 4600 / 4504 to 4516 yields 0.252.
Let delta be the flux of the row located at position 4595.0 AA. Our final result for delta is 11.22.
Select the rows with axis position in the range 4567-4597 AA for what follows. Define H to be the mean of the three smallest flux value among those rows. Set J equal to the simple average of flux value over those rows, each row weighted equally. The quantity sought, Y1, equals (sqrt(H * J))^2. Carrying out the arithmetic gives 102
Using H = 9.8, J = 10.42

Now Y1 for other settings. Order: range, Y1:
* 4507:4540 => 108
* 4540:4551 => 107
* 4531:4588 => 104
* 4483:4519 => 103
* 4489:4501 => 100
